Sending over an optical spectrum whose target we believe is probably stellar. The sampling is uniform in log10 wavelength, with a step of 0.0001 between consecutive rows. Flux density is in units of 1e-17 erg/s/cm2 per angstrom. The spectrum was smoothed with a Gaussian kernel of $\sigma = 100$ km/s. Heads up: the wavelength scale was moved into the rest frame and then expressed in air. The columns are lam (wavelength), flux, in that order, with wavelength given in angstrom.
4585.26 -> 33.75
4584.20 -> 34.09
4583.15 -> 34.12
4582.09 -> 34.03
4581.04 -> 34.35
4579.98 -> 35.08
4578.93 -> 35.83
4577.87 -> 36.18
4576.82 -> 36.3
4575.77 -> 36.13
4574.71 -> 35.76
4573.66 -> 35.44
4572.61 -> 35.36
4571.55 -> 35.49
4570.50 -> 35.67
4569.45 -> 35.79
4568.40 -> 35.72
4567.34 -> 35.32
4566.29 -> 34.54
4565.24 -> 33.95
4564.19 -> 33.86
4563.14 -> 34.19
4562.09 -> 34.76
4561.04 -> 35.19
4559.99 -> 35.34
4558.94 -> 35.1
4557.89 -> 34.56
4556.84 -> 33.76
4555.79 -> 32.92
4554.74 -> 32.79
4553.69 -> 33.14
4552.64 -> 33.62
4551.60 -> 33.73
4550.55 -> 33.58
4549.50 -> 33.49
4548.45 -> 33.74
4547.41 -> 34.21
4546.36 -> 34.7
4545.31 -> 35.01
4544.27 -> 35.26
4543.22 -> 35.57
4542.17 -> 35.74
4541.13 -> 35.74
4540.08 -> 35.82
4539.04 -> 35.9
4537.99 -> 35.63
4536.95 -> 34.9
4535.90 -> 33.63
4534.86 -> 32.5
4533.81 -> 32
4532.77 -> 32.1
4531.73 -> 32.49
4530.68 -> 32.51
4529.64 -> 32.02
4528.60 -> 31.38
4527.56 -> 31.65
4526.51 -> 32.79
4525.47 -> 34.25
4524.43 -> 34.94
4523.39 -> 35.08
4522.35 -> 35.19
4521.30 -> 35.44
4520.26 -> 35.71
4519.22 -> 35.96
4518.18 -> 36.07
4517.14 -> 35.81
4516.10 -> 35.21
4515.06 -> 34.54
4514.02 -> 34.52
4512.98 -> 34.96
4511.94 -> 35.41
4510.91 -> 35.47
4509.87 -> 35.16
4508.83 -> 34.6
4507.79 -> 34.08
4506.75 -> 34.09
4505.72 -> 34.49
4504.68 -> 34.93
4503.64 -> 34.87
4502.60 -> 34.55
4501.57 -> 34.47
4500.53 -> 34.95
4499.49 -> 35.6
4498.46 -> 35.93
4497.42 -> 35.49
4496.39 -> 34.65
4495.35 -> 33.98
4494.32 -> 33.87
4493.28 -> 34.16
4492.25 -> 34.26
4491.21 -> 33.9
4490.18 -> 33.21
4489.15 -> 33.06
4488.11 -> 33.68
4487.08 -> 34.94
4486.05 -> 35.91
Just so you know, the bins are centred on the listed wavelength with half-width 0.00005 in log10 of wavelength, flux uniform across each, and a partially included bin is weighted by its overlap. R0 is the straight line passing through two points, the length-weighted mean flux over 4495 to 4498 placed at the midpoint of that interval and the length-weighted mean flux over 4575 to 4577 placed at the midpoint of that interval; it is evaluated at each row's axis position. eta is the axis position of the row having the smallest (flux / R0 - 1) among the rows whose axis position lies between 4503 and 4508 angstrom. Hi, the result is 4507.79 angstrom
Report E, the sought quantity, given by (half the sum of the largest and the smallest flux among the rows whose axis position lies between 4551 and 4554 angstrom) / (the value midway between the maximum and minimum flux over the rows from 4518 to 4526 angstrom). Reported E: 0.95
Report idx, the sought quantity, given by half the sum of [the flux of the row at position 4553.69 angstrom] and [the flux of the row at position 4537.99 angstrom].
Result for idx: 34.4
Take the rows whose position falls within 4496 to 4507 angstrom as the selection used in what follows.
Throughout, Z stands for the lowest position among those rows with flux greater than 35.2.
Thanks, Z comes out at 4497.42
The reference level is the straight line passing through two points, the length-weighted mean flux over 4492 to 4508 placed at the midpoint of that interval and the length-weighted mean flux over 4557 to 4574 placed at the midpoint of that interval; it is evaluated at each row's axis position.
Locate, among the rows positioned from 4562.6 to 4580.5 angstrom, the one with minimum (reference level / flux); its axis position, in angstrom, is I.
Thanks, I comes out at 4576.82 angstrom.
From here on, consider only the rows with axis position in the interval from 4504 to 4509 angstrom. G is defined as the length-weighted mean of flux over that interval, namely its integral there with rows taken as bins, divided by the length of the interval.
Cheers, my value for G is 34.4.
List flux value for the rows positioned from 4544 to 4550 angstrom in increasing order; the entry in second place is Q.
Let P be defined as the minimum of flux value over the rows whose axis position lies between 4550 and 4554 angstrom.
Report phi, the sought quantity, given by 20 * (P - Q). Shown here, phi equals -12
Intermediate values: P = 33.14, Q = 33.74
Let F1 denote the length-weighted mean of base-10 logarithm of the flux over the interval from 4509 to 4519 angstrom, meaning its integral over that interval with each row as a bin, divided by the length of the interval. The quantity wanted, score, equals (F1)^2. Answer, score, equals 2.39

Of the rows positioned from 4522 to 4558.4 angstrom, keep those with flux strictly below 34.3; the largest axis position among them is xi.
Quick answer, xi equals 4556.84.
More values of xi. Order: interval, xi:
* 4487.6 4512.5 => 4507.79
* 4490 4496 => 4495.35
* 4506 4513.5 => 4507.79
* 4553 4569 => 4565.24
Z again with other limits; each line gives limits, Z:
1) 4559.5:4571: 4559.99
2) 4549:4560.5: 4559.99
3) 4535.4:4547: 4537.99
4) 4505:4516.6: 4510.91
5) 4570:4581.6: 4570.50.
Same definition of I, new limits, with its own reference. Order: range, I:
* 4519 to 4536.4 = 4519.22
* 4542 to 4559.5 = 4542.17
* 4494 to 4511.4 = 4498.46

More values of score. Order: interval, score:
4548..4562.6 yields 2.34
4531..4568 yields 2.35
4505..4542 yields 2.36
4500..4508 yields 2.37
